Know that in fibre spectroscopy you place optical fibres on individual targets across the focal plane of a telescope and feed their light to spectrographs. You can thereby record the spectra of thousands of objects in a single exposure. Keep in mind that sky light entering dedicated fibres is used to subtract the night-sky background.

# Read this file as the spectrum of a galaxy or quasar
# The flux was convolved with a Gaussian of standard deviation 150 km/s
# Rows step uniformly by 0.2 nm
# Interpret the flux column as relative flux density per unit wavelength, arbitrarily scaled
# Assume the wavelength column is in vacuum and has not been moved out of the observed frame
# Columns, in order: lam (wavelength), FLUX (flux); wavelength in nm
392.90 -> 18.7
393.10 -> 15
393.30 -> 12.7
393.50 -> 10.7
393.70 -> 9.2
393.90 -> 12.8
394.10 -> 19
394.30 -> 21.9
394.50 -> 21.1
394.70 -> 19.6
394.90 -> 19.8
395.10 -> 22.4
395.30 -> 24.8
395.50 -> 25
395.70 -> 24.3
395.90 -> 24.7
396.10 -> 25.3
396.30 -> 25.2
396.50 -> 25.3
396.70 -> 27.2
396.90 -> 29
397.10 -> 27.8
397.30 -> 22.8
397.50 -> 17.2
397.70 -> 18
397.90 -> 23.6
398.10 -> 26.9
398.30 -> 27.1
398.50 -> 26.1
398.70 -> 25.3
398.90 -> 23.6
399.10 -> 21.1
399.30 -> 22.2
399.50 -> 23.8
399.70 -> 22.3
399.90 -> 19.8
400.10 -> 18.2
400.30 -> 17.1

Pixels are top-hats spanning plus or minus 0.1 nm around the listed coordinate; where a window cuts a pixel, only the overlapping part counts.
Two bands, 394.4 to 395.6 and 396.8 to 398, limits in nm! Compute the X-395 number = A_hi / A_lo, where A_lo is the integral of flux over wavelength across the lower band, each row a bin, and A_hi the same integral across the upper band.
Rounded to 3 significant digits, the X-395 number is 1.04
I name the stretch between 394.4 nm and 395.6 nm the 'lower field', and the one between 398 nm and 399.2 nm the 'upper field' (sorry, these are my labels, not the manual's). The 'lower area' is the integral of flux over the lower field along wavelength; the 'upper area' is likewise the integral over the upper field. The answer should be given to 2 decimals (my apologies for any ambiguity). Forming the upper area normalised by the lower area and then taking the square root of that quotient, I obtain 1.06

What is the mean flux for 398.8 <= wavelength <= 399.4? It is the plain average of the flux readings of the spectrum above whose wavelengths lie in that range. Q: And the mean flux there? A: 22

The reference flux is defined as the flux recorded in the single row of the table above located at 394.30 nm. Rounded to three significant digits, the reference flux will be 21.9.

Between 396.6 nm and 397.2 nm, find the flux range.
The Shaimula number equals 1.8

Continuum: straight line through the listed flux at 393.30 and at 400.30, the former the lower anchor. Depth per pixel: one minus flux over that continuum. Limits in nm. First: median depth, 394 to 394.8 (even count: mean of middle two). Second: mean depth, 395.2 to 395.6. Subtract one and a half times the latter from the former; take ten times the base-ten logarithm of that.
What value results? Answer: -2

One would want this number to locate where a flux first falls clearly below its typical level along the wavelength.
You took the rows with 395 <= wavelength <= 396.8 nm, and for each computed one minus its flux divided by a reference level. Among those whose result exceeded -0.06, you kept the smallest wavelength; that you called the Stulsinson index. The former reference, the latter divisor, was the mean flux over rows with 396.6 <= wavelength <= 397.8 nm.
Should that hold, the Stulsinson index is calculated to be 395.10 nm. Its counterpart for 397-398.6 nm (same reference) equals 397.30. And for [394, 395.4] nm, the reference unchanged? 394.10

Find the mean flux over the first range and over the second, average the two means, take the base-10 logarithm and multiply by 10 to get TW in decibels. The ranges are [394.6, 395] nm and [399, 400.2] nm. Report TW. 13.1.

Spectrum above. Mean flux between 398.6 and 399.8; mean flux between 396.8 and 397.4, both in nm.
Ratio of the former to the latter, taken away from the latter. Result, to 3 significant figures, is 25.7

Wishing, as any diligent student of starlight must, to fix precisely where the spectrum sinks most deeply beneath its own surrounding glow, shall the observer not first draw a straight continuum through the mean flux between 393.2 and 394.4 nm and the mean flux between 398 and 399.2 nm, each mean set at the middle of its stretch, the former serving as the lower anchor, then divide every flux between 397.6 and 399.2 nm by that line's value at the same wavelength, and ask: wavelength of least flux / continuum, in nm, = 397.70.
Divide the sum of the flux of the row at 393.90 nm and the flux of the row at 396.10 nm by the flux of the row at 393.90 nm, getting 2.98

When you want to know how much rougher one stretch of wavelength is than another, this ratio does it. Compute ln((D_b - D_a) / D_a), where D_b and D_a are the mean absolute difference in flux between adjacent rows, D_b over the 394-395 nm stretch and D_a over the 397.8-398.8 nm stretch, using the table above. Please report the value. -4.0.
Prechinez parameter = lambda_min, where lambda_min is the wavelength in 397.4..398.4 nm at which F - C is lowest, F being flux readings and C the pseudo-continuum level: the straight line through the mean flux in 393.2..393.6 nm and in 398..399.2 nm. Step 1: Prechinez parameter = 397.50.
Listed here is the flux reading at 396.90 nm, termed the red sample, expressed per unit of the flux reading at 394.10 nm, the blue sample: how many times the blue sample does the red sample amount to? 1.53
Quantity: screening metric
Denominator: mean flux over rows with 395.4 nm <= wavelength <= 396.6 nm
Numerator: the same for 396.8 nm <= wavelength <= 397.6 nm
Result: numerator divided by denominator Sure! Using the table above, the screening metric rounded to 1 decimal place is 1.0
